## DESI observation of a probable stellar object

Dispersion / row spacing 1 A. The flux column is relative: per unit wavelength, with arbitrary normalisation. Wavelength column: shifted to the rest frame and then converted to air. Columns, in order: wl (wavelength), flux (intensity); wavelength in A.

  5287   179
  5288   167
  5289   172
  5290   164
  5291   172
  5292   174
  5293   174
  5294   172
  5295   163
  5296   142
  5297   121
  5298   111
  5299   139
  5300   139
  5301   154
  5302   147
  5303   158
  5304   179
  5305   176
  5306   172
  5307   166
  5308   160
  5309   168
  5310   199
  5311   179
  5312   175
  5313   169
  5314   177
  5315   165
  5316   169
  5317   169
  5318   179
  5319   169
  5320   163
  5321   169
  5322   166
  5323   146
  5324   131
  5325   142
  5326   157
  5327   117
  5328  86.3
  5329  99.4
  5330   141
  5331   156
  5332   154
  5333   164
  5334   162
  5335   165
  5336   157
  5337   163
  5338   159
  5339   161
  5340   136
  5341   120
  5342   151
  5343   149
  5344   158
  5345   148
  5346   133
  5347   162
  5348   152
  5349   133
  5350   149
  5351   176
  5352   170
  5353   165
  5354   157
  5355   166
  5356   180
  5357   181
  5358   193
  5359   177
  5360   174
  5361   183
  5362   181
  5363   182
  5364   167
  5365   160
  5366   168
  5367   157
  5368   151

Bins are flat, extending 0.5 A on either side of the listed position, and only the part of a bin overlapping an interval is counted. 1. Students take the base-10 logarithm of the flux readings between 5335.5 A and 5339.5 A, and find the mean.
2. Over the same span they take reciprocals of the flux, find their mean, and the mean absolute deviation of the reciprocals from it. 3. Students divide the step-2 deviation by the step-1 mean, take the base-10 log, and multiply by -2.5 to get 11.1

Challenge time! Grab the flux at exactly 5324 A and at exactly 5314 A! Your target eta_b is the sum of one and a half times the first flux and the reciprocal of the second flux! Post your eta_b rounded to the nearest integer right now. 197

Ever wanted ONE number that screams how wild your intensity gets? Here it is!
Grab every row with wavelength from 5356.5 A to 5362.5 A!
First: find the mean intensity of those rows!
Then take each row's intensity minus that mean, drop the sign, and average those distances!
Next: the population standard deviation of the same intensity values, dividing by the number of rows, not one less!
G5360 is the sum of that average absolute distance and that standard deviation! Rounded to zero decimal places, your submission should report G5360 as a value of 10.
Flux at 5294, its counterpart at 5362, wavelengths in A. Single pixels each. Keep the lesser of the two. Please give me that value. 172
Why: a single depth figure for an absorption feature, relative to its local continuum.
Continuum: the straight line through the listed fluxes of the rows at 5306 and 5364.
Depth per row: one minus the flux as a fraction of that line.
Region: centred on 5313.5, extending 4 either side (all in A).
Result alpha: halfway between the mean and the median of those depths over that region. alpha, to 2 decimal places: -0.01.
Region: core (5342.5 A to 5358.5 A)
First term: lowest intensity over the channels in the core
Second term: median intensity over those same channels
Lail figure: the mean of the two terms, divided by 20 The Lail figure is 7.3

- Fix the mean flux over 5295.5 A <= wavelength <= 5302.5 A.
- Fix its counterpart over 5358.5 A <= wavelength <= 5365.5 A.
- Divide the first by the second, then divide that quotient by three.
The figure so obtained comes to 0.26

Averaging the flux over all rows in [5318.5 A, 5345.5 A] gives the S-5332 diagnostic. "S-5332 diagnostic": 148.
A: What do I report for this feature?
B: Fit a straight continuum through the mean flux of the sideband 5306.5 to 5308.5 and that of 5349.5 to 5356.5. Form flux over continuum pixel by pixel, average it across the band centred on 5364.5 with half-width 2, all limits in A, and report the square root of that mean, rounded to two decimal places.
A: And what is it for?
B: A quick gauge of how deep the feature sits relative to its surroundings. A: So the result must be 1.01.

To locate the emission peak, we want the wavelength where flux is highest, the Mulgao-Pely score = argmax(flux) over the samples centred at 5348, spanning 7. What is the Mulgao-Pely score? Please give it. 5351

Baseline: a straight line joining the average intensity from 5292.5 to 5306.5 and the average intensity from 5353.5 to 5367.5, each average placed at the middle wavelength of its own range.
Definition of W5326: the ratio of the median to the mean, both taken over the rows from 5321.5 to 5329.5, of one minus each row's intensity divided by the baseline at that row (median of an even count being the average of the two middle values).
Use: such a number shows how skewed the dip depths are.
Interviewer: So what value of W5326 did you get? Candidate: 0.80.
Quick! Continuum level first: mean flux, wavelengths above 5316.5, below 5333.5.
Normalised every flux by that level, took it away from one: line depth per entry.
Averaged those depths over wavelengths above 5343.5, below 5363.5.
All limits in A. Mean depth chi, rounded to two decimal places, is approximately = -0.12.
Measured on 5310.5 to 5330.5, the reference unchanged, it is -0.04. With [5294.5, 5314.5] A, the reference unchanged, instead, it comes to -0.08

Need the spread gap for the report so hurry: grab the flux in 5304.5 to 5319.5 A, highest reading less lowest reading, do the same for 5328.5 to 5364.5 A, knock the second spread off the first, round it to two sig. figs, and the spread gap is -55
